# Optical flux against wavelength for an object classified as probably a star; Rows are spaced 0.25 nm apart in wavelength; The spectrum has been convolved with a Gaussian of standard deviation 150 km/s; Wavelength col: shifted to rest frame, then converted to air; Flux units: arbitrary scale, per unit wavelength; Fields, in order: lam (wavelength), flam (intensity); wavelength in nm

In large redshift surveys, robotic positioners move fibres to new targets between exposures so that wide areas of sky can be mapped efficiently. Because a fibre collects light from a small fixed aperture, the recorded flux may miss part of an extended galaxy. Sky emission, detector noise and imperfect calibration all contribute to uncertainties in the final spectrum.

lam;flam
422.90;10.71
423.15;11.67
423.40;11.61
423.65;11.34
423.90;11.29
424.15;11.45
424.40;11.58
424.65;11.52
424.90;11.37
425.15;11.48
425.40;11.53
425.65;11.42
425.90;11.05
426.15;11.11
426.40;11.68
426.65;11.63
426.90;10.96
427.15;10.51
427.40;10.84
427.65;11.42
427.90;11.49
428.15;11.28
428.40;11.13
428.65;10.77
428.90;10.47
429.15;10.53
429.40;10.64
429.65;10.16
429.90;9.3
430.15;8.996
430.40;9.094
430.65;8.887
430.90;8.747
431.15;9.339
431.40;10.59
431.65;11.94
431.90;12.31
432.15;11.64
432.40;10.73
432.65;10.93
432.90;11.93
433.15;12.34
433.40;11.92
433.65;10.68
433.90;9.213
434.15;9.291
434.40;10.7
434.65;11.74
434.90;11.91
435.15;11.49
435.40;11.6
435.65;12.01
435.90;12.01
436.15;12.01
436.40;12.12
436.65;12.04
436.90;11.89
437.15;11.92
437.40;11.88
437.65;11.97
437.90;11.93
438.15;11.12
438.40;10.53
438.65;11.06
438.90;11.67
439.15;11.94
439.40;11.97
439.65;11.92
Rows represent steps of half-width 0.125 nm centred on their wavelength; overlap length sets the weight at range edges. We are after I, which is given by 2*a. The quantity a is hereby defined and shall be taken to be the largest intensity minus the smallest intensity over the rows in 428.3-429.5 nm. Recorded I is 1.3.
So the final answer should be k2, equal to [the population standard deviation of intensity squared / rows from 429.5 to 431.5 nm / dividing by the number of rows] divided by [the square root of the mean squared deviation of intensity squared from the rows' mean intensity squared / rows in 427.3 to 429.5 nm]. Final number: 1.5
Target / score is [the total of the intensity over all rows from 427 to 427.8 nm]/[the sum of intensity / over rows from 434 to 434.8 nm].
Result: 1.03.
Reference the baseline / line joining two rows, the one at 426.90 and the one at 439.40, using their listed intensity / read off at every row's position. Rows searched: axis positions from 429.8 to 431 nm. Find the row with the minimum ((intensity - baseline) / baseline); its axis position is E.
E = 430.90 nm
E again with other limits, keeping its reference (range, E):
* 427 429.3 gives 428.90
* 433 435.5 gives 433.90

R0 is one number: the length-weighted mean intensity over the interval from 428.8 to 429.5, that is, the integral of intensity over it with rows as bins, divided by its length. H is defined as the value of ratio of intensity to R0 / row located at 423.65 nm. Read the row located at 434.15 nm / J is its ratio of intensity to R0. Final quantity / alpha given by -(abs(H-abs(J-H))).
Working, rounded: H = 1.08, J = 0.88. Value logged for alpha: -0.88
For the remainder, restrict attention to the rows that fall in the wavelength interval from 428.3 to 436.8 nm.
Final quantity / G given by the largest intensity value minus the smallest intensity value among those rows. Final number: 3.6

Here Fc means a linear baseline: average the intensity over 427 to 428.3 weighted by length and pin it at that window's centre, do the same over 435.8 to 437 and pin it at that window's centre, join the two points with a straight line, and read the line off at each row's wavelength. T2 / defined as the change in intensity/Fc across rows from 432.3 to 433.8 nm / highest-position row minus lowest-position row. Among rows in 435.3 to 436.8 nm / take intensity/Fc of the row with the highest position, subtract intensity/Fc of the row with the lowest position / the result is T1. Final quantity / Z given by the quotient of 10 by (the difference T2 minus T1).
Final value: -247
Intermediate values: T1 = 0.026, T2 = -0.01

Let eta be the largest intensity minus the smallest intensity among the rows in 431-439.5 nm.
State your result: 3.1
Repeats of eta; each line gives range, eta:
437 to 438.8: 1.4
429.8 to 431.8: 3.2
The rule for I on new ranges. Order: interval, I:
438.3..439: 2.3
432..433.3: 3.2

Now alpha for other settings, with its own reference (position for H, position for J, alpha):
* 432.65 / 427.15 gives -1.00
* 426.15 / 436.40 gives -0.96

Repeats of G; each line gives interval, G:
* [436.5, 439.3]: 1.5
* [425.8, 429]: 1.2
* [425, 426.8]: 0.6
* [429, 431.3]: 1.9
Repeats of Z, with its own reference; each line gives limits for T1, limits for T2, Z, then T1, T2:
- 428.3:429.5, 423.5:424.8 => 169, -0.053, 0.01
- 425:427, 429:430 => -199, -0.065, -0.11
